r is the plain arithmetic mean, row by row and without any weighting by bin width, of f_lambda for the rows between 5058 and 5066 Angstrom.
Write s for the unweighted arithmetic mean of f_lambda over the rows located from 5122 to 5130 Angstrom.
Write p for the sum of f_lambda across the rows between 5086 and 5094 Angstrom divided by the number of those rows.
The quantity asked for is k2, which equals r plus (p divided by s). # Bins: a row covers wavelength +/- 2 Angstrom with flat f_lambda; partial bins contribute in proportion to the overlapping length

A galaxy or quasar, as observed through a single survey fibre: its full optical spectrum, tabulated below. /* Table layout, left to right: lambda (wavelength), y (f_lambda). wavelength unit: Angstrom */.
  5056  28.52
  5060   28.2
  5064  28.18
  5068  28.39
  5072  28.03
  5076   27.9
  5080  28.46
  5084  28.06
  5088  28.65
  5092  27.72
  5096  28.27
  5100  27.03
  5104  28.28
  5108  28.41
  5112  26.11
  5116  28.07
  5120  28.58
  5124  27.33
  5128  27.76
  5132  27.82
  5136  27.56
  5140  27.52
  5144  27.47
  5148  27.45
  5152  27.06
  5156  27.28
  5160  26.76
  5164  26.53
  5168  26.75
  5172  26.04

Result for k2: 29.2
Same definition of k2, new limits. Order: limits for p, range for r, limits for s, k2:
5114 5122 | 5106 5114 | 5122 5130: 28.3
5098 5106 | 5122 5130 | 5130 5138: 28.5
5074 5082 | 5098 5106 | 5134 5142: 28.7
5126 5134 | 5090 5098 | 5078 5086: 29.0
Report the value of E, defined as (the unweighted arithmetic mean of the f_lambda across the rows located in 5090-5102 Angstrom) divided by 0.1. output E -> 277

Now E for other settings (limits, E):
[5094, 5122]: 278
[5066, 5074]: 282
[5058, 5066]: 282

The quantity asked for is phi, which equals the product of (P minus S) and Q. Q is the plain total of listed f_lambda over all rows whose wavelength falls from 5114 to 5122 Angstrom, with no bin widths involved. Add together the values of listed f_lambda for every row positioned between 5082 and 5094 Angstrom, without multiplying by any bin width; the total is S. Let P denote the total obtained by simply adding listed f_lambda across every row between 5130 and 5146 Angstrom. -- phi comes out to 1470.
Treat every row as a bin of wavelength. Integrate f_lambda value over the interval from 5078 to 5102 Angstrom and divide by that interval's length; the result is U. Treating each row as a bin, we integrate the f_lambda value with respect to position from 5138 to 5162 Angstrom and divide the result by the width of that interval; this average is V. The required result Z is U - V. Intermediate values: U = 28.0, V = 27.3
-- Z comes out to 0.8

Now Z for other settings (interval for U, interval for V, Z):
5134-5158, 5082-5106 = -0.6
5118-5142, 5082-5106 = -0.2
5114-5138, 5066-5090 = -0.4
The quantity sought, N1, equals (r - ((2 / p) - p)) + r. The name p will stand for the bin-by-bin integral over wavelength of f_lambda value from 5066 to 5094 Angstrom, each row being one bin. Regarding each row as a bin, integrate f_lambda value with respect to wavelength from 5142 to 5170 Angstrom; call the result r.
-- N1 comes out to 2303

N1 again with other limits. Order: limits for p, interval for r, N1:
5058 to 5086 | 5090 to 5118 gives 2340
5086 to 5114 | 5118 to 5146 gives 2330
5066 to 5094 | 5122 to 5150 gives 2332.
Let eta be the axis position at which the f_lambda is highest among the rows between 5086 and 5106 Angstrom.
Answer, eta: 5088 Angstrom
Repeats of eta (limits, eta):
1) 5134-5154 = 5136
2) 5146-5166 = 5148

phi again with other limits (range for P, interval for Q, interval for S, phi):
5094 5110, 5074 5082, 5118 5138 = -1525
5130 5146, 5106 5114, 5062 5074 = 1405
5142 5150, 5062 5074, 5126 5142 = -4716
